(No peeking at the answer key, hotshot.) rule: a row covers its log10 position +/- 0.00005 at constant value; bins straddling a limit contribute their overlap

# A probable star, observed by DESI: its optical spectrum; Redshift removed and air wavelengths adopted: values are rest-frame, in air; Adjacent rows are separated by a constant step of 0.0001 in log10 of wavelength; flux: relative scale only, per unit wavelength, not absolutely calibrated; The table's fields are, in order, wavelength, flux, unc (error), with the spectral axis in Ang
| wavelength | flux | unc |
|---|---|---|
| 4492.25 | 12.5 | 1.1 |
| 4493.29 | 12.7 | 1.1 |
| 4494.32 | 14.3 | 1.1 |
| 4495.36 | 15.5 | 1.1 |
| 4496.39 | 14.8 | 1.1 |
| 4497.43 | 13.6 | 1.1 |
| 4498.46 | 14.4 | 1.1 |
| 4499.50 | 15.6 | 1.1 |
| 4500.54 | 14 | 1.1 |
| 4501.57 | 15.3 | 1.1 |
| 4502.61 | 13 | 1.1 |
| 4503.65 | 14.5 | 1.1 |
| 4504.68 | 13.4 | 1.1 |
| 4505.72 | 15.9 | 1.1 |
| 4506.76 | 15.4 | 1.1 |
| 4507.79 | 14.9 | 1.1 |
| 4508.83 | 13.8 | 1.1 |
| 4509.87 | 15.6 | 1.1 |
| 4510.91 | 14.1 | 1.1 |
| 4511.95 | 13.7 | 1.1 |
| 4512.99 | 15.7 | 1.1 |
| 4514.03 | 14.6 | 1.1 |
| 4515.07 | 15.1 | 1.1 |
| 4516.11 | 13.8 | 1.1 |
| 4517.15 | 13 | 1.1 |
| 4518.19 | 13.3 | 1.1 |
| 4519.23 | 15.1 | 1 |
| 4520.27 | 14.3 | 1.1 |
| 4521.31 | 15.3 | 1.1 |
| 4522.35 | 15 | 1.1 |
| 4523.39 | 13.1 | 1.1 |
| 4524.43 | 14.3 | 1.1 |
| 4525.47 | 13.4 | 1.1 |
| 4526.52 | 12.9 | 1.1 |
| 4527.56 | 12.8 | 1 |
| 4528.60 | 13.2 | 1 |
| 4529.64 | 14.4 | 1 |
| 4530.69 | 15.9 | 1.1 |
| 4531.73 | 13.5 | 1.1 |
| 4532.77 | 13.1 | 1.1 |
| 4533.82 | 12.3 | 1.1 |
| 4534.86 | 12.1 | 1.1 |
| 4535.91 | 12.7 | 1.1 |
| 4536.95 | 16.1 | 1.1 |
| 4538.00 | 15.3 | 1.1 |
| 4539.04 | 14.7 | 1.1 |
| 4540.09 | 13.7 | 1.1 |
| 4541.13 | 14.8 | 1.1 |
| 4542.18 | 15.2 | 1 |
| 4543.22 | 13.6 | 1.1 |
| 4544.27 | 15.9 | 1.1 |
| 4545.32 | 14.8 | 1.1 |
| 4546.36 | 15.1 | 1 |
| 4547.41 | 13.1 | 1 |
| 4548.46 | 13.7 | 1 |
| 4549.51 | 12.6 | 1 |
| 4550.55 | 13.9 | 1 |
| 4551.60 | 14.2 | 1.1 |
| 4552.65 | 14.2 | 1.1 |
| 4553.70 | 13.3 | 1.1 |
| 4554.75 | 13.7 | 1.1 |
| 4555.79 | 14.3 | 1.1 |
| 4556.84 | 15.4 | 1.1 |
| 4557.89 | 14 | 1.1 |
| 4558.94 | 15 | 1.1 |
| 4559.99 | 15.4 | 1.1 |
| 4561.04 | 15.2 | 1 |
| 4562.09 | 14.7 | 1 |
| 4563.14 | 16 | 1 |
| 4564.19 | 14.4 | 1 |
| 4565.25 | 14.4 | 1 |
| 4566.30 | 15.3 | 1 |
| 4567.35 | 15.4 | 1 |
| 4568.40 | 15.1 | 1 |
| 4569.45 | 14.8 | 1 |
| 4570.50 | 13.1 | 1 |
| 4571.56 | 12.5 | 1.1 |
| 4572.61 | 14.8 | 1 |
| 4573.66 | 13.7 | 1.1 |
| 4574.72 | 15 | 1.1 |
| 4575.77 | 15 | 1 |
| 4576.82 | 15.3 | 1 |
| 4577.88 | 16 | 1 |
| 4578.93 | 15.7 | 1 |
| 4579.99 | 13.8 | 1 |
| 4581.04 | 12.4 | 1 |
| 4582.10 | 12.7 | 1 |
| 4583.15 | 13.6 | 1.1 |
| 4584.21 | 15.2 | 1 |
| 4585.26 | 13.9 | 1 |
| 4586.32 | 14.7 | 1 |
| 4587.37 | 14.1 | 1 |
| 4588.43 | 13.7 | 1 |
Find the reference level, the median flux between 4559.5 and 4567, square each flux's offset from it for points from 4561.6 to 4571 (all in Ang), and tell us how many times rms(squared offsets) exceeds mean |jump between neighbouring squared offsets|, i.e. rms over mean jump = 2.2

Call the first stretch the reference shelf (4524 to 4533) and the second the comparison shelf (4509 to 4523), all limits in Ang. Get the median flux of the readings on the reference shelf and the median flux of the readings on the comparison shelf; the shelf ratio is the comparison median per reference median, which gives 1.09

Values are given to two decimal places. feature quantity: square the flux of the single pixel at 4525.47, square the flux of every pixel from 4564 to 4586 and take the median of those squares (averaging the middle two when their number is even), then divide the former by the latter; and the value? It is 0.82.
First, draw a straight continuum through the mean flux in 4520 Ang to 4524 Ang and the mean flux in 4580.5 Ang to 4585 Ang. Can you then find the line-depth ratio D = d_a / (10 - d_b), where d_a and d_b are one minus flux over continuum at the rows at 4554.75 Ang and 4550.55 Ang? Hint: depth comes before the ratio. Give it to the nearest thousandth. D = 0.002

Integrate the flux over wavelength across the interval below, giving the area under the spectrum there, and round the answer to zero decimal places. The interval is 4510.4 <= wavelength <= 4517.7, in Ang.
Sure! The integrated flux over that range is 104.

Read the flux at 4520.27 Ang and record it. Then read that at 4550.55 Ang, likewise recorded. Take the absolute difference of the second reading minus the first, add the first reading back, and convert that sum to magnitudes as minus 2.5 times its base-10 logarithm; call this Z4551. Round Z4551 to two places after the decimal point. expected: -2.92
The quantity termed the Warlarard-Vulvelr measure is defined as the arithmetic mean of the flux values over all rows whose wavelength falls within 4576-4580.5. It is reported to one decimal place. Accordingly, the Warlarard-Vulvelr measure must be 15.2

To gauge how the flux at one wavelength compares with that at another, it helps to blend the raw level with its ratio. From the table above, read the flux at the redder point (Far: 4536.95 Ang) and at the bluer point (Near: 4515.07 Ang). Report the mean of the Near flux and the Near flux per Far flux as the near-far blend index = 8.02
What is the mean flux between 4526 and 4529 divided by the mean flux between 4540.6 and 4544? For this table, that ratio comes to 0.89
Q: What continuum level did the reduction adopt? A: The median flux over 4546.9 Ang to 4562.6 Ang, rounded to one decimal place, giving 14.2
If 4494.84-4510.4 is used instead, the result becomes 14.8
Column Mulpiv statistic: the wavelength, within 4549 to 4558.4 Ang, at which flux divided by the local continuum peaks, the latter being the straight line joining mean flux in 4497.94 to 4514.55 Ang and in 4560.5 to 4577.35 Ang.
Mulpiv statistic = 4556.84 Ang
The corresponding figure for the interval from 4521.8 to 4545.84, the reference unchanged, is 4536.95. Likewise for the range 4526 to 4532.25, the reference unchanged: 4530.69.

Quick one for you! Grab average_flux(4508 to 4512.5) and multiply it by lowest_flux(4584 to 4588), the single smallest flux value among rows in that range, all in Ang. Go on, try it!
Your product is 199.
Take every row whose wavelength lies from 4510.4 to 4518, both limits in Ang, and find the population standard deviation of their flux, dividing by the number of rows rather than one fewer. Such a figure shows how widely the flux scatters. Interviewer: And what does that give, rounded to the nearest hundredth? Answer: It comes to 0.85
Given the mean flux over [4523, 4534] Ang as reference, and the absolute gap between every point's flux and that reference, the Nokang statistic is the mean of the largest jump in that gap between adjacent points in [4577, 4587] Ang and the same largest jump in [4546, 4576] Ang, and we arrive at 1.75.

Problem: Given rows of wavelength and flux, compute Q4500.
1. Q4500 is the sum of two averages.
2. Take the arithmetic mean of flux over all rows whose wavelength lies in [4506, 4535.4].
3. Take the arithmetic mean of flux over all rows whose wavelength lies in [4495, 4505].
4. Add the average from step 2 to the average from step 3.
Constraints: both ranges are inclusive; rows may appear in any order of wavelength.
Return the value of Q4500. 28.5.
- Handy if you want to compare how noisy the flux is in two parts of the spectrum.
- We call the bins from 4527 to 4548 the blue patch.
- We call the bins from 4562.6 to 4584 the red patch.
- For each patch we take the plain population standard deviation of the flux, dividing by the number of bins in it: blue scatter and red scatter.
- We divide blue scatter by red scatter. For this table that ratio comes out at 1.1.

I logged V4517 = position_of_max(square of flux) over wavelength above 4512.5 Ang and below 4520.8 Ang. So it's 4512.99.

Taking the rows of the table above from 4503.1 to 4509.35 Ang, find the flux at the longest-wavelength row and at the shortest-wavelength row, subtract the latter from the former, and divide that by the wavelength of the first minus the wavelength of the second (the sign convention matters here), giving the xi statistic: -0.14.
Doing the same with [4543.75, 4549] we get -0.53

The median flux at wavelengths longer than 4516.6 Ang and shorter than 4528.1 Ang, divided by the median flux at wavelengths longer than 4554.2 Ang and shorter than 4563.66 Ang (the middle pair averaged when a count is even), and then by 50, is 0.0179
